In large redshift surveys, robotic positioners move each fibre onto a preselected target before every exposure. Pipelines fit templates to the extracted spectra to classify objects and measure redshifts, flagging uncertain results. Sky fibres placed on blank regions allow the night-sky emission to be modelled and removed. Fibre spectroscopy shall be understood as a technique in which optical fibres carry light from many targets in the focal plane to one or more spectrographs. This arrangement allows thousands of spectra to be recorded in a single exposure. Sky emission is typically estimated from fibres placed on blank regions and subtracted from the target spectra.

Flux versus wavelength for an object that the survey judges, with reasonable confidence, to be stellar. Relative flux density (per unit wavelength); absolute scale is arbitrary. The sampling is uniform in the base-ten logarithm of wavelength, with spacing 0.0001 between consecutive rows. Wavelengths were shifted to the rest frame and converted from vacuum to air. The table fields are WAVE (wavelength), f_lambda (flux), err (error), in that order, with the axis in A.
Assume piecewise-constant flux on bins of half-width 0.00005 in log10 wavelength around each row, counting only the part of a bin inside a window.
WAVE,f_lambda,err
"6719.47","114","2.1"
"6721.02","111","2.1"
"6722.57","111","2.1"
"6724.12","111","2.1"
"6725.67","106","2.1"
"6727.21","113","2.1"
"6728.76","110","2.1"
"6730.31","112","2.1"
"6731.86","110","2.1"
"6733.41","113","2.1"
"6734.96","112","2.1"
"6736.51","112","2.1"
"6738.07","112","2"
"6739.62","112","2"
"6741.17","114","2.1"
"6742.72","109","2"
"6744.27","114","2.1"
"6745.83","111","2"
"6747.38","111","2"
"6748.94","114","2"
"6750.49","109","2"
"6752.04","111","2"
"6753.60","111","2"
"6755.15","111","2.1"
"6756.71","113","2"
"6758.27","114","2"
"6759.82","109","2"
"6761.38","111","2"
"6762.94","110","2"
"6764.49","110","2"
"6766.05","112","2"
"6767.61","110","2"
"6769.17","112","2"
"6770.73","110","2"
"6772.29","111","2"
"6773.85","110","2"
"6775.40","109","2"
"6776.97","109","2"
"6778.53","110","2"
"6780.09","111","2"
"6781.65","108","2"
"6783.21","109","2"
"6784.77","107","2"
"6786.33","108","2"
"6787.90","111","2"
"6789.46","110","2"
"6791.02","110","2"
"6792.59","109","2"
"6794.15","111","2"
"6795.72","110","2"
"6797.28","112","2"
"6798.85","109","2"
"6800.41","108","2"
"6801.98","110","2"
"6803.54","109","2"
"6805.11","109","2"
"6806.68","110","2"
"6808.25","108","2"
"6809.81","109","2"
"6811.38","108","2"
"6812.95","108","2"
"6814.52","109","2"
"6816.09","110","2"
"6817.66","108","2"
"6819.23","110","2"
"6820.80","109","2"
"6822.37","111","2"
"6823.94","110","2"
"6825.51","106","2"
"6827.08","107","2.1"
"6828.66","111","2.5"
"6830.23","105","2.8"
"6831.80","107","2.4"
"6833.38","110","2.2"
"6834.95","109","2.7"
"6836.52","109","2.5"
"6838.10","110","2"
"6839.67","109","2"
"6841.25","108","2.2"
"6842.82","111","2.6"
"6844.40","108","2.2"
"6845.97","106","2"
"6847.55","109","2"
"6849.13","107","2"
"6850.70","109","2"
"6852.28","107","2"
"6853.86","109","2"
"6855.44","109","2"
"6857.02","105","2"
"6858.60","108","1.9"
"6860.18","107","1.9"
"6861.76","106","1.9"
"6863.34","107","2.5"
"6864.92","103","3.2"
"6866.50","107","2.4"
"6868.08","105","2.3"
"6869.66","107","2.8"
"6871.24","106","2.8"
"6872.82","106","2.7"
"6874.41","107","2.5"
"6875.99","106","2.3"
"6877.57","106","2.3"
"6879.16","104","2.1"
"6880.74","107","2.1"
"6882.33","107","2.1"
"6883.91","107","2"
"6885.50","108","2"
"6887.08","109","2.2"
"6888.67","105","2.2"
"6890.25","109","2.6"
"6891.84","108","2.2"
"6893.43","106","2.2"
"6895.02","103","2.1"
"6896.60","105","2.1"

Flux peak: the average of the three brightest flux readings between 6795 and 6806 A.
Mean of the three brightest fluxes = 111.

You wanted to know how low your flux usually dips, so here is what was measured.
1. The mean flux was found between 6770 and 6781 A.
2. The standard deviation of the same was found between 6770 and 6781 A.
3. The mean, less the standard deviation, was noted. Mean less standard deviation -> 109.2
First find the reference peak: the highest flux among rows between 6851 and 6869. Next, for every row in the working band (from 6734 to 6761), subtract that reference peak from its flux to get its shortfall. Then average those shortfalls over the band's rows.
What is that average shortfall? 2.7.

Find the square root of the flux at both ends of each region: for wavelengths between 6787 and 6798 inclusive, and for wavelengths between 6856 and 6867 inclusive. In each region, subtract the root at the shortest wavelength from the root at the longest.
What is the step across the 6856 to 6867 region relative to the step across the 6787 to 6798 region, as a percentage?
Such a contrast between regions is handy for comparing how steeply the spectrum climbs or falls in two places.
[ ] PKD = 205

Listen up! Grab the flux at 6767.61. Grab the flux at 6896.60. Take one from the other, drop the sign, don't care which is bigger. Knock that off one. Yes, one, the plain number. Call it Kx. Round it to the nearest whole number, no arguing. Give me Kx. -4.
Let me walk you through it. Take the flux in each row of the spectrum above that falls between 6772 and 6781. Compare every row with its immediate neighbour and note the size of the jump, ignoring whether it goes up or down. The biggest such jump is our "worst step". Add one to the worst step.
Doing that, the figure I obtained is 2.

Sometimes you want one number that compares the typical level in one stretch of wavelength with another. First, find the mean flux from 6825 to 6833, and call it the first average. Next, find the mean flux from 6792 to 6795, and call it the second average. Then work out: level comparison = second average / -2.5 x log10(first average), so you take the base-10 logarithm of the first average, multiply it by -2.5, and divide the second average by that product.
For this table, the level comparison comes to -21.7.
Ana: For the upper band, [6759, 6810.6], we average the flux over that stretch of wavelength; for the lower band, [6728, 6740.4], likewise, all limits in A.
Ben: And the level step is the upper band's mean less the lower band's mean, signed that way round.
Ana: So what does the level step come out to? -1.9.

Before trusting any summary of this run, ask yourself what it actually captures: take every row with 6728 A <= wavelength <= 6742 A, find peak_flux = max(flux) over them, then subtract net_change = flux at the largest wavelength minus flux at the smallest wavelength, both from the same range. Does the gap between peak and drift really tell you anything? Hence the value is 110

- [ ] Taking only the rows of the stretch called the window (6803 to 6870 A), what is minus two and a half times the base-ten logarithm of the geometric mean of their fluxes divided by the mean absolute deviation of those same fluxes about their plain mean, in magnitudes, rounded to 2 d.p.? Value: -4.70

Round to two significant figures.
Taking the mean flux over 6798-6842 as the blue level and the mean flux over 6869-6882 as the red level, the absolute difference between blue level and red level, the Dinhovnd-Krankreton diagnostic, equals 2.7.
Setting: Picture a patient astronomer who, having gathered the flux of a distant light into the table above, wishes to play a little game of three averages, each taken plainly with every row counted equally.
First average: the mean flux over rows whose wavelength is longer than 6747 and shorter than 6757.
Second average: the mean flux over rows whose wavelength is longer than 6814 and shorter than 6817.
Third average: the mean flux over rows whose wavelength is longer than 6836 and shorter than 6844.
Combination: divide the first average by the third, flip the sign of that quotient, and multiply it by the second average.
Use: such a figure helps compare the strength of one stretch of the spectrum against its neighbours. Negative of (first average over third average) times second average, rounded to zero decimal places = -112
